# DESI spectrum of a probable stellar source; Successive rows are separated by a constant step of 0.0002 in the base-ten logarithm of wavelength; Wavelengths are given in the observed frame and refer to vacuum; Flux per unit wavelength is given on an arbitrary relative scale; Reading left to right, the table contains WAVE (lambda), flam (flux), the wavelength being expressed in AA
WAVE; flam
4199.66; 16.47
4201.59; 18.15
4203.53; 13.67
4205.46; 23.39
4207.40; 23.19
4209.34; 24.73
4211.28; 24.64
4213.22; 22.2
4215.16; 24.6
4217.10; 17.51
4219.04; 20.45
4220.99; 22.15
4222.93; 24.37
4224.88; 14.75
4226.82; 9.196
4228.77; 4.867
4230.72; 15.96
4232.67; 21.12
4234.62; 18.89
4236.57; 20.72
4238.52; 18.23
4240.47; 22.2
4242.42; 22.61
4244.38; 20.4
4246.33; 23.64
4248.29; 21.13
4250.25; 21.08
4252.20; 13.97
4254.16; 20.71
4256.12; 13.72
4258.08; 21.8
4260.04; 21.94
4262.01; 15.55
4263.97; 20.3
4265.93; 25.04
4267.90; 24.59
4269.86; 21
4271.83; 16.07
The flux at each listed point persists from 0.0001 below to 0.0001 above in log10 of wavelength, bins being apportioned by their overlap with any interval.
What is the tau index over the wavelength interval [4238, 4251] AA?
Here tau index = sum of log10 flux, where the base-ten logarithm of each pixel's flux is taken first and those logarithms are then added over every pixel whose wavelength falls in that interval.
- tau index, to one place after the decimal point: 9.3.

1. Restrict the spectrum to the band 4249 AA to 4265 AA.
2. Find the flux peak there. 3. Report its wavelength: 4260.04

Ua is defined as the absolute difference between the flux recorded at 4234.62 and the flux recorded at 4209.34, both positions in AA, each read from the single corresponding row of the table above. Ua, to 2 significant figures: 5.8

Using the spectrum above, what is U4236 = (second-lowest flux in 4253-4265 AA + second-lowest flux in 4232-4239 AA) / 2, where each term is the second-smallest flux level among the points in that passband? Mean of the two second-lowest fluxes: 17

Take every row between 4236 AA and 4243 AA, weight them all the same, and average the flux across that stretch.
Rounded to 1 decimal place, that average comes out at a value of 20.9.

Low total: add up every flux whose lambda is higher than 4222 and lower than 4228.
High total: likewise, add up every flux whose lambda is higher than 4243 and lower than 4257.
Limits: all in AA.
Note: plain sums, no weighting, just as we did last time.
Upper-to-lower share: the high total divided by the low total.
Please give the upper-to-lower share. 2.8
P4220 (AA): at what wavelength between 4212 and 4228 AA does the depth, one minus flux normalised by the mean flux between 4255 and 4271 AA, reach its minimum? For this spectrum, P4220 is 4215.16 AA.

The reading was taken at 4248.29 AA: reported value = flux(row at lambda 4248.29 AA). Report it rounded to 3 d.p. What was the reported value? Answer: 21.130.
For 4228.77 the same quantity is 4.867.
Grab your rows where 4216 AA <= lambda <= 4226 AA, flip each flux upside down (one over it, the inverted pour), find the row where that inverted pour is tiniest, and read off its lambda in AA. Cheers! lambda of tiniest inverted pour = 4222.93 AA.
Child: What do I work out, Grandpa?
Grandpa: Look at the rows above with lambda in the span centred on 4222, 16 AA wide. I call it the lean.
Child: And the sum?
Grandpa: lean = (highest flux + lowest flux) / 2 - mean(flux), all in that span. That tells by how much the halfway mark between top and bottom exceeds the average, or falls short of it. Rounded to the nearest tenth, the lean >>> -2.5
